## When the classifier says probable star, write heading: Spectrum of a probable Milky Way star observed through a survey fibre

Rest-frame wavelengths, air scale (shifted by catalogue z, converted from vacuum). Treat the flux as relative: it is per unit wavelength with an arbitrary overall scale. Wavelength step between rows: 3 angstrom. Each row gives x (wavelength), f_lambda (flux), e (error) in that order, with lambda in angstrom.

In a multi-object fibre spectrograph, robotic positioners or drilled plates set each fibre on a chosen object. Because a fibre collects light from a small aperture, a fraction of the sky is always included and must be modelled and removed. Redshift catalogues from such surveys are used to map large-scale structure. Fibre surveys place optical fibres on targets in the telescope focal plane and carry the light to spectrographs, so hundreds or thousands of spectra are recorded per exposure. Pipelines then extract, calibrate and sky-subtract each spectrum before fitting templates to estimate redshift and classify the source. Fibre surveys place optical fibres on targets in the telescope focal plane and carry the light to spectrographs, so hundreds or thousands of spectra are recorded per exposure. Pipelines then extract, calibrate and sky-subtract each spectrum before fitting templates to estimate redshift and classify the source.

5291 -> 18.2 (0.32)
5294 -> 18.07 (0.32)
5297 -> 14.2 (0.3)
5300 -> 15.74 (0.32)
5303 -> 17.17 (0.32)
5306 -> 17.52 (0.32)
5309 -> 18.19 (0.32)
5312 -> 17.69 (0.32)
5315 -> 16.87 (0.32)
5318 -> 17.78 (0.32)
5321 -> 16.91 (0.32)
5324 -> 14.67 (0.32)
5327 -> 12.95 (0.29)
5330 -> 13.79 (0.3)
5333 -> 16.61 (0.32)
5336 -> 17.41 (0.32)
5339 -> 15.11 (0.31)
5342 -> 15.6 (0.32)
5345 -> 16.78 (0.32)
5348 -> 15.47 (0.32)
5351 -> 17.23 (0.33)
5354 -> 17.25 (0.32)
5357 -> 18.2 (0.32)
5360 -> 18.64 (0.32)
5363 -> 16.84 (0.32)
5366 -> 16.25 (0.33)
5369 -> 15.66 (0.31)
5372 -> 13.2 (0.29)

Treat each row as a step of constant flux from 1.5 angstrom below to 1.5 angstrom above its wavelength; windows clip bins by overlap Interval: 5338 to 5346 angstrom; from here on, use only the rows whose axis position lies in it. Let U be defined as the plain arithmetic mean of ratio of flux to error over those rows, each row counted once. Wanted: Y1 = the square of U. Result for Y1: 2498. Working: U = 50.0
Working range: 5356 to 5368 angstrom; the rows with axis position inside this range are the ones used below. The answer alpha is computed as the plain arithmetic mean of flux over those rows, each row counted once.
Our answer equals 17.5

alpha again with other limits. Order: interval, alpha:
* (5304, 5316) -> 17.6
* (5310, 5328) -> 16.1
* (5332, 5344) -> 16.2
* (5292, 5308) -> 16.5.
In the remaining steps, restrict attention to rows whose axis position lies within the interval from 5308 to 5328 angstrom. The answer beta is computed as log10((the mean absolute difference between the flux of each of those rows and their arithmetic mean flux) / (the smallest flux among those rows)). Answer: -0.94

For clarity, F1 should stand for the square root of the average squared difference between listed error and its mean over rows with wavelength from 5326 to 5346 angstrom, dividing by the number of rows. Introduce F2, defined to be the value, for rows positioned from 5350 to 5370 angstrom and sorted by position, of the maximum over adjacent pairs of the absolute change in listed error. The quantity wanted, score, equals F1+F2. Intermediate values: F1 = 0.0112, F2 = 0.020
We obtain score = 0.031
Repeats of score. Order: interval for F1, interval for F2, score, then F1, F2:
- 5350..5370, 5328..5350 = 0.026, 0.0064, 0.020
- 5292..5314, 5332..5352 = 0.017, 0.0070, 0.010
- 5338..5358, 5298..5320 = 0.005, 0.0053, 0.000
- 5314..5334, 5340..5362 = 0.022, 0.0116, 0.010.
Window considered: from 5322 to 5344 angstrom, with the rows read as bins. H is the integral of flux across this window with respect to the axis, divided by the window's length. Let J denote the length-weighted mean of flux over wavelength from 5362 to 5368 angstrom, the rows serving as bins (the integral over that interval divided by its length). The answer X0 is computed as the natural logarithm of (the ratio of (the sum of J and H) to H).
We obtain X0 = 0.732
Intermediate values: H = 15.2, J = 16.4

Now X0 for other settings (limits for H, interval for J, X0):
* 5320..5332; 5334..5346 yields 0.748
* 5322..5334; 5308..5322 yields 0.790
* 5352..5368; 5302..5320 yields 0.698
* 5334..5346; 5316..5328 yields 0.678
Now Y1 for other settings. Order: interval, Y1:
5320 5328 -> 2283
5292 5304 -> 2669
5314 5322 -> 2885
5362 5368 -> 2594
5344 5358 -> 2783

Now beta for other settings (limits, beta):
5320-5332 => -1.03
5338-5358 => -1.19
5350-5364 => -1.43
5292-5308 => -1.05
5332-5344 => -1.26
